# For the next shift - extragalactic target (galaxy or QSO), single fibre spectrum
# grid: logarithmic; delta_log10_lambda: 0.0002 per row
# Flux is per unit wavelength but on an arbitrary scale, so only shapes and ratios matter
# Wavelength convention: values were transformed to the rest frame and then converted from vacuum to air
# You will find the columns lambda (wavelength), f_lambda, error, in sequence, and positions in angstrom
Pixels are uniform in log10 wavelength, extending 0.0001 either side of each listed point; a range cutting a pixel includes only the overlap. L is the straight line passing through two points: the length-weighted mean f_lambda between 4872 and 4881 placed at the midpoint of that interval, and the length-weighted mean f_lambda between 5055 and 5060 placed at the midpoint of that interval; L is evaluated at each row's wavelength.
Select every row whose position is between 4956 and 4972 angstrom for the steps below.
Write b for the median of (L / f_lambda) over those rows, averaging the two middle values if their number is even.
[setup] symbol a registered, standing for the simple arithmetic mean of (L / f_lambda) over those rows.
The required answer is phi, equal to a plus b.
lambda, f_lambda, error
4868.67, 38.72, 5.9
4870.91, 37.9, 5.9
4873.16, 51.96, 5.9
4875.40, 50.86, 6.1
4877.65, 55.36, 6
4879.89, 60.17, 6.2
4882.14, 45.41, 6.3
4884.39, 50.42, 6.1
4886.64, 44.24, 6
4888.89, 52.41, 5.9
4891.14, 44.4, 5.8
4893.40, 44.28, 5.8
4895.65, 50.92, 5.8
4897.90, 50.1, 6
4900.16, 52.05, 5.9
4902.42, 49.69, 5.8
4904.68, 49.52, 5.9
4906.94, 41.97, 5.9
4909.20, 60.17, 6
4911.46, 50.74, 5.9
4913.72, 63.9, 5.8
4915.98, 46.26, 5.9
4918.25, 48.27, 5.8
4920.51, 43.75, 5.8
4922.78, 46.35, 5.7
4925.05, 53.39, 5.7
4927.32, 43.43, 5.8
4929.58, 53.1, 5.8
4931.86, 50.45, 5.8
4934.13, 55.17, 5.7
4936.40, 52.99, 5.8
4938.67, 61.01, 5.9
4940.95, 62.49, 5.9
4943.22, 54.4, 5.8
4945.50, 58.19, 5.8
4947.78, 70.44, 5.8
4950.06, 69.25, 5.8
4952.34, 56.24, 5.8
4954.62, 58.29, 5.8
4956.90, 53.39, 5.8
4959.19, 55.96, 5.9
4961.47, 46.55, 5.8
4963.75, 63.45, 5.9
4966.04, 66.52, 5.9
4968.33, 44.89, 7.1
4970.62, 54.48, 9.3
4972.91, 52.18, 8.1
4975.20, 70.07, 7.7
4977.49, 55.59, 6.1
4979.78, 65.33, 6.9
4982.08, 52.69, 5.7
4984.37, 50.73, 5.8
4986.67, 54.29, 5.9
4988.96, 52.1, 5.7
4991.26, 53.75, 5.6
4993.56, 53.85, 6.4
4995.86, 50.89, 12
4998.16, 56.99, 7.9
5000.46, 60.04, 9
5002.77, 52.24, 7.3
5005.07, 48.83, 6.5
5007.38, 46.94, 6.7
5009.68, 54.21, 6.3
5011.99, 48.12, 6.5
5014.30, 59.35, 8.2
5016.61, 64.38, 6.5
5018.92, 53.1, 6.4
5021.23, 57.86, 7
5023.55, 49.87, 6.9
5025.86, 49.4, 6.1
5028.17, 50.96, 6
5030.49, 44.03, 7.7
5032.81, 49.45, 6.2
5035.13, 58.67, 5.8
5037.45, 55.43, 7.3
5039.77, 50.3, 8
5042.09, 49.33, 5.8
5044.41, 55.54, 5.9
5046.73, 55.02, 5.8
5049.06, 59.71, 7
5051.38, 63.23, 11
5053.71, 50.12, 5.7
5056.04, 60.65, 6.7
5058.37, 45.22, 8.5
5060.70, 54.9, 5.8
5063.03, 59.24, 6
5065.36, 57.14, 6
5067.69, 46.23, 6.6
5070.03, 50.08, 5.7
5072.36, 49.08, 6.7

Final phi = 1.98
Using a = 0.99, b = 0.99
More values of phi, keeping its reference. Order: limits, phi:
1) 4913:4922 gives 2.24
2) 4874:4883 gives 2.07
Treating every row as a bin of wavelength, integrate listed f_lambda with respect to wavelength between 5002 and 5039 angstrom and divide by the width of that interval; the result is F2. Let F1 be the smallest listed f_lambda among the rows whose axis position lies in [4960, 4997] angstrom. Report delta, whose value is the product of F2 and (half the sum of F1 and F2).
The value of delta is 2568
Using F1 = 44.89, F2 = 52.7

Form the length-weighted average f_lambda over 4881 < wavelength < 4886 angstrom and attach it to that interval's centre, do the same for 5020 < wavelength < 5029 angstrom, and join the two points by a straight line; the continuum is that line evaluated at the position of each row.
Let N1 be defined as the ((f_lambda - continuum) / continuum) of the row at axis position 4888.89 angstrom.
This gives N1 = 0.098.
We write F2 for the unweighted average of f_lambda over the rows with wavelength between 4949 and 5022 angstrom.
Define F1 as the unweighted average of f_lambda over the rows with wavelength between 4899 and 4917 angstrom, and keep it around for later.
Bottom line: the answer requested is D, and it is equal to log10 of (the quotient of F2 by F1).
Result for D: 0.032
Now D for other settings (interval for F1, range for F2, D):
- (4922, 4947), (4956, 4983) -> 0.024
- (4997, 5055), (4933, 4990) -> 0.029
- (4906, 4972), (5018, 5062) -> -0.011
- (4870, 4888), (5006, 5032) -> 0.026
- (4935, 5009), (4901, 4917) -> -0.037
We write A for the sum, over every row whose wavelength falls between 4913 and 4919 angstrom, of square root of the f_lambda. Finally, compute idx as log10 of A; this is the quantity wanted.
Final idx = 1.34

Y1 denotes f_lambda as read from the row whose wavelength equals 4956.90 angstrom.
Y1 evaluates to 53.39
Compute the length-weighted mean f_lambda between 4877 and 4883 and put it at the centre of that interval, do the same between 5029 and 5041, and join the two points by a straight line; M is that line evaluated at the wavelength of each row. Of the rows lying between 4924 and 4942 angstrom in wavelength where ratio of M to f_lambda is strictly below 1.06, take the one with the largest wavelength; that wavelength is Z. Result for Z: 4940.95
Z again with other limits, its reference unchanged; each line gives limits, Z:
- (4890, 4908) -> 4900.16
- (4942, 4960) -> 4959.19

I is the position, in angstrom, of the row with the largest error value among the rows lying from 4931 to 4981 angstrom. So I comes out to 4970.62 angstrom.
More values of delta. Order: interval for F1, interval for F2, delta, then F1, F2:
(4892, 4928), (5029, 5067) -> 2600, 41.97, 54.1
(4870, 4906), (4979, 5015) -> 2451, 37.9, 53.6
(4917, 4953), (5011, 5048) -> 2571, 43.43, 53.2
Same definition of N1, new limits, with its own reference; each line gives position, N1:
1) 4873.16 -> 0.100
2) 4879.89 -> 0.268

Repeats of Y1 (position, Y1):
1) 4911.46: 50.74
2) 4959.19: 55.96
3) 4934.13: 55.17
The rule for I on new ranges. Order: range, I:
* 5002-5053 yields 5051.38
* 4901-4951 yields 4909.20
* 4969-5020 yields 4995.86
